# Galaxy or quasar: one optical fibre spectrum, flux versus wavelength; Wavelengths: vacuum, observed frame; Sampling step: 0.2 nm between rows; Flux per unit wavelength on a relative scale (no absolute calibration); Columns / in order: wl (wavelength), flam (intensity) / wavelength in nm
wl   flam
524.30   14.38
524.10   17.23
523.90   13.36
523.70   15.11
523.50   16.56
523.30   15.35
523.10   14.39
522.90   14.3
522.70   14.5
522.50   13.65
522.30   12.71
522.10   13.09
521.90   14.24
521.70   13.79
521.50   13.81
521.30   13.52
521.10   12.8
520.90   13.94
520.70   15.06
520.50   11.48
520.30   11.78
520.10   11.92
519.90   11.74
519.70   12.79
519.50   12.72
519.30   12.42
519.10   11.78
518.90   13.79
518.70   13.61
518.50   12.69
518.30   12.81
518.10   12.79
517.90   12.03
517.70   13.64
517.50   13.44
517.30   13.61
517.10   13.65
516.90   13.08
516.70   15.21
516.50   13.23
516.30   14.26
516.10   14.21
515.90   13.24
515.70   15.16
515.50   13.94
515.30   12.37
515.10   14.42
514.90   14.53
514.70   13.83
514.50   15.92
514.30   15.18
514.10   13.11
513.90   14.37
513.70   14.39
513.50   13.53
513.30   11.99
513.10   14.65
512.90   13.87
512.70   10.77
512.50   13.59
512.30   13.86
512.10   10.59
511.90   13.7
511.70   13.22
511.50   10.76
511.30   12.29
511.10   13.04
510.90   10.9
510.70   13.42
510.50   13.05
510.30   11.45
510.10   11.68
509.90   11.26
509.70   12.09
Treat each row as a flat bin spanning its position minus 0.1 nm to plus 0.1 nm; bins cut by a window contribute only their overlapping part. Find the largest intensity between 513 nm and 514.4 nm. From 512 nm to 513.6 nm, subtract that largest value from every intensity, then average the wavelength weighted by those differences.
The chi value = 512.71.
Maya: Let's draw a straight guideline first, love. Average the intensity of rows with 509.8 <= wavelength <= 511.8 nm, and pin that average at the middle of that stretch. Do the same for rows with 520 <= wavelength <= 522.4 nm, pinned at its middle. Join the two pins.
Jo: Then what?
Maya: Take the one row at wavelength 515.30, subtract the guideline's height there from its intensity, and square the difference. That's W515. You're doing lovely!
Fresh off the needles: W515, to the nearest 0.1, 0.0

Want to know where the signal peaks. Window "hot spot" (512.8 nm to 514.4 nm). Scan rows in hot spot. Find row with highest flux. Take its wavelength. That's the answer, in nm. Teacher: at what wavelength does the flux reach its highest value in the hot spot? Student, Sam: 514.30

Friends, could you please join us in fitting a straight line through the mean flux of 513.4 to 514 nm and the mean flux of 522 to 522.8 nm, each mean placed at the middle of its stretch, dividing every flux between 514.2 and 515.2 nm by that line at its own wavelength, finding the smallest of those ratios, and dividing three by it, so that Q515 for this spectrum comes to 3.04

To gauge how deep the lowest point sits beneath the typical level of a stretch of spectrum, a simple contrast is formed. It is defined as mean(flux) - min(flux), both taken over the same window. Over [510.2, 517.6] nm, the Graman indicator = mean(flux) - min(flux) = 2.81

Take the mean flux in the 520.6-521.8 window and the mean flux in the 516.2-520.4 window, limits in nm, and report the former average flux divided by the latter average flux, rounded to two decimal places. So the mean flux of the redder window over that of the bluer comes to 1.06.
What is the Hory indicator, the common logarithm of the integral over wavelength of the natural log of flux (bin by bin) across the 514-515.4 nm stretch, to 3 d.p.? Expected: 0.569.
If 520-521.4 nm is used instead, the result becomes 0.554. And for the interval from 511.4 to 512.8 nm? 0.545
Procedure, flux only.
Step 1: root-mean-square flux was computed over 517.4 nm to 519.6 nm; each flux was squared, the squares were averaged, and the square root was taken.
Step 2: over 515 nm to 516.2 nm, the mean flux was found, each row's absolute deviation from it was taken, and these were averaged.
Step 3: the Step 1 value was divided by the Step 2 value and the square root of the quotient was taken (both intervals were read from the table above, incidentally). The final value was 4.2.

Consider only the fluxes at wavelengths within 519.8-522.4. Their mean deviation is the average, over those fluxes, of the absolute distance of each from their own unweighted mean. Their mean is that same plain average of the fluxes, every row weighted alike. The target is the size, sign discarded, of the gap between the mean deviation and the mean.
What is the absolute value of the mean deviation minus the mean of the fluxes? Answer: 12.1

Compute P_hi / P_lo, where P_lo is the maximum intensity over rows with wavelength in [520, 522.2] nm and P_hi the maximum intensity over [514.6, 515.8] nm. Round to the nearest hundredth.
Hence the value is 1.01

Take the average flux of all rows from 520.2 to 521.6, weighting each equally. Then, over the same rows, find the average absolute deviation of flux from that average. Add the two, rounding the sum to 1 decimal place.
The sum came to 14.2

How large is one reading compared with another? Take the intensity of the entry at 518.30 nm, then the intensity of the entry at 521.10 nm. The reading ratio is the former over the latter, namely 1.00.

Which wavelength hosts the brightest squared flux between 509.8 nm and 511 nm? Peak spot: 510.70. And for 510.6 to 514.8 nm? 514.50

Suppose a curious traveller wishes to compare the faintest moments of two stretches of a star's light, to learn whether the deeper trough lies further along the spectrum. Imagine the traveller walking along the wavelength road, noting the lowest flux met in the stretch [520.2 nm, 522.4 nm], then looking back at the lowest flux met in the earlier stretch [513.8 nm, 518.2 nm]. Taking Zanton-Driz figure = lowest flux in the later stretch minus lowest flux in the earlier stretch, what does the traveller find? -0.55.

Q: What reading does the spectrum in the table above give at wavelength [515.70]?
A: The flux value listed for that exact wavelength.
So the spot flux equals 15.16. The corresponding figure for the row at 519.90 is 11.74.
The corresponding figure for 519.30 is 12.42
